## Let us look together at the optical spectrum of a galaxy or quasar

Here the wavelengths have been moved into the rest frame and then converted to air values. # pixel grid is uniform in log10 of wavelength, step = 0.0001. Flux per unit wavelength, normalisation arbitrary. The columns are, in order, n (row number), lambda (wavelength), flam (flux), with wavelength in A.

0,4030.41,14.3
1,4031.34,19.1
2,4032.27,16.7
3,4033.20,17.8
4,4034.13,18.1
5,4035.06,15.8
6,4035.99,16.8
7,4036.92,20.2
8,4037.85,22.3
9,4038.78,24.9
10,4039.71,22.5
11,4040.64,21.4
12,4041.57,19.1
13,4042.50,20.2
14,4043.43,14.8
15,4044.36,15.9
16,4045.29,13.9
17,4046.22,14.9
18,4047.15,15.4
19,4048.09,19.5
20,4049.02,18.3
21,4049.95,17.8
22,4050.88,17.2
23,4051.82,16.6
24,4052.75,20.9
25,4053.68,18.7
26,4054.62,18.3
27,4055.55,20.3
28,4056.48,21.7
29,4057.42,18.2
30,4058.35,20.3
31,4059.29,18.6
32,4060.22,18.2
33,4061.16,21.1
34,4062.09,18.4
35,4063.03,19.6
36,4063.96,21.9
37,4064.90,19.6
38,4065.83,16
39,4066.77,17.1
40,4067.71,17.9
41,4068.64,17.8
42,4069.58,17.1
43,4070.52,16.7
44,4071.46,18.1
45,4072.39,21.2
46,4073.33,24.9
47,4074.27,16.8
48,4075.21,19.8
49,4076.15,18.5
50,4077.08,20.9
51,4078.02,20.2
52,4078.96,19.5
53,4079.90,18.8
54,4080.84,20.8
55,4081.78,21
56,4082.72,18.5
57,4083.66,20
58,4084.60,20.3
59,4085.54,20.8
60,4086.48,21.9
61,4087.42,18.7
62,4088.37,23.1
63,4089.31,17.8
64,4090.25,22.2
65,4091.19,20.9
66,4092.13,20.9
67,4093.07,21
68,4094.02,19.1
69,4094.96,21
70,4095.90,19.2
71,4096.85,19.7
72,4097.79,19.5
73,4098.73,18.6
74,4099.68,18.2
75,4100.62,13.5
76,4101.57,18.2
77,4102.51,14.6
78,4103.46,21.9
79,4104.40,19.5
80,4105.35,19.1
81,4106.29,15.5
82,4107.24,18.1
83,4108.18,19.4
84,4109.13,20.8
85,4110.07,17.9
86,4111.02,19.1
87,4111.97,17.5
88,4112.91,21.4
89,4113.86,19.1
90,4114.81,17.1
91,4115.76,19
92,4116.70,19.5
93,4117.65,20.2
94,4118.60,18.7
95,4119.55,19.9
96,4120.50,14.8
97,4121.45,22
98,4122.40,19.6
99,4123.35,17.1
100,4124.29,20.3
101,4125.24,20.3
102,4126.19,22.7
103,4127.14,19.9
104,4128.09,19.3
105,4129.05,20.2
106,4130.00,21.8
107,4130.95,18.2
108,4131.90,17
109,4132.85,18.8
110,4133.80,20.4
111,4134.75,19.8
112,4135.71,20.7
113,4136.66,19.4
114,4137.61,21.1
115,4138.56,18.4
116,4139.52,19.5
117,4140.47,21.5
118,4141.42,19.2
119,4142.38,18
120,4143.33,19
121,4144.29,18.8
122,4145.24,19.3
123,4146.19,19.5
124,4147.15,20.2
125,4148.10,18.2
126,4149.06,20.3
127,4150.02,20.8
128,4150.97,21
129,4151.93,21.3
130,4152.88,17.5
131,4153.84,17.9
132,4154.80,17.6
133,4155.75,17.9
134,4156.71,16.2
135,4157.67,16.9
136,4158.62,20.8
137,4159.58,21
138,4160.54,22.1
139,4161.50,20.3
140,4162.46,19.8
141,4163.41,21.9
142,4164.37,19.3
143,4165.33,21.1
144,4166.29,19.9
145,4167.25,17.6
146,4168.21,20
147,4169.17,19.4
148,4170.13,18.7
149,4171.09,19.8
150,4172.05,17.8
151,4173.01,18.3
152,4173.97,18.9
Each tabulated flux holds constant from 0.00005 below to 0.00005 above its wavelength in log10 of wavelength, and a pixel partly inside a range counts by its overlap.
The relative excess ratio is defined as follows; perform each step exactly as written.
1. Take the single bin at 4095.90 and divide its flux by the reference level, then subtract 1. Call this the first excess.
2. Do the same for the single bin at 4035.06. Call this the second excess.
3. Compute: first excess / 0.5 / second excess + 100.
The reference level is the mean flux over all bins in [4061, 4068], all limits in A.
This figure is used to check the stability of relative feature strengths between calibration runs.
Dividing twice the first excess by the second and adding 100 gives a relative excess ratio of 99.8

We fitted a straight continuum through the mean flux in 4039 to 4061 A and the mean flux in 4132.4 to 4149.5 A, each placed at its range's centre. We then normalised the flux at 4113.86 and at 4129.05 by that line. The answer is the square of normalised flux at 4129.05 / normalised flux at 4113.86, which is 1.1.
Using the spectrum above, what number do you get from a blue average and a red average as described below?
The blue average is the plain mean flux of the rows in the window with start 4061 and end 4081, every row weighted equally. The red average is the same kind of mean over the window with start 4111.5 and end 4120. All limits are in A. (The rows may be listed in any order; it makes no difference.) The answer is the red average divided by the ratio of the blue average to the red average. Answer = 19.1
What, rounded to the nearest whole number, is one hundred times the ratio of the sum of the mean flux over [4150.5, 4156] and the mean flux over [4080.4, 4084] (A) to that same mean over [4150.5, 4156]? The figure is 206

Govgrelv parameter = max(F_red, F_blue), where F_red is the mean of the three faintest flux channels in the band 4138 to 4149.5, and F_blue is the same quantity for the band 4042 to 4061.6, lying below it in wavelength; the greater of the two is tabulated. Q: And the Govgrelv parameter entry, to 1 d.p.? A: 18.2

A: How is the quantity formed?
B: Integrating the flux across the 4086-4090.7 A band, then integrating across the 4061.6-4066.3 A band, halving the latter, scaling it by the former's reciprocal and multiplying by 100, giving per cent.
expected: 46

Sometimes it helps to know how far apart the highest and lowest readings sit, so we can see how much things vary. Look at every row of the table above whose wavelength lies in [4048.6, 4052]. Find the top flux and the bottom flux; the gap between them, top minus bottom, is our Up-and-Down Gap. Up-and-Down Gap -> 1.7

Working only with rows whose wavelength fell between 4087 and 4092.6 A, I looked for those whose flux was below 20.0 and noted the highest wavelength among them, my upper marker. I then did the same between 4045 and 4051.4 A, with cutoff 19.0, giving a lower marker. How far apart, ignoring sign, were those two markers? 38.4 A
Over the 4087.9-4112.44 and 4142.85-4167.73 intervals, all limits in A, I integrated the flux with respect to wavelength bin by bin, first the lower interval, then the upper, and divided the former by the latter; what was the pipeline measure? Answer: 0.967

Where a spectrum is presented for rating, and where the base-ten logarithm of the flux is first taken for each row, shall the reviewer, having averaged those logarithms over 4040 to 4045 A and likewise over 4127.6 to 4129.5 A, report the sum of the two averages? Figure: 2.55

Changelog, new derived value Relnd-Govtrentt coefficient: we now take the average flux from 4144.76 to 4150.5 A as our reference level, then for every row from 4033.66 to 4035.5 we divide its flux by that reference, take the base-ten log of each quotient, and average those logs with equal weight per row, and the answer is -0.067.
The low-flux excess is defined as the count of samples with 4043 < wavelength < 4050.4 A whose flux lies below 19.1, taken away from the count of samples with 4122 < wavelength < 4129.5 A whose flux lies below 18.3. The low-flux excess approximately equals -6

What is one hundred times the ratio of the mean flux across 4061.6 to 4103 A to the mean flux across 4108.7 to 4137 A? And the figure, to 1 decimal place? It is 99.5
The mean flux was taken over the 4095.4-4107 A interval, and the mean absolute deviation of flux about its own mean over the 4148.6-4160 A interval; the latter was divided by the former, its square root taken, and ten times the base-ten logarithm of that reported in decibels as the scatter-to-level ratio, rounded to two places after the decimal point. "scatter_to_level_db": -5.06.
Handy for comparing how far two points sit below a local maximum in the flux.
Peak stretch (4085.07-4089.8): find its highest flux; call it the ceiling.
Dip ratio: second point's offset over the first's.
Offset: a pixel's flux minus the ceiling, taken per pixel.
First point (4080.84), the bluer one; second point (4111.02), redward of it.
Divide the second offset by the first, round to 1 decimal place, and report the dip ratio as 1.7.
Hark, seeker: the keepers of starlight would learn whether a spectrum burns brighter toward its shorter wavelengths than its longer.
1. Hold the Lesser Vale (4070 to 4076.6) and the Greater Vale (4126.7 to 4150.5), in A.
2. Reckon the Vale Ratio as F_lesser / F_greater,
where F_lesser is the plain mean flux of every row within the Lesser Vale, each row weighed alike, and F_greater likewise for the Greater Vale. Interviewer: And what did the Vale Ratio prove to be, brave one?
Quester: 0.99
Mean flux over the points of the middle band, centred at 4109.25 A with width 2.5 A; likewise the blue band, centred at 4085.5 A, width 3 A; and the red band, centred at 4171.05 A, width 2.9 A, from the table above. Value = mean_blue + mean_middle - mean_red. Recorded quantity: 22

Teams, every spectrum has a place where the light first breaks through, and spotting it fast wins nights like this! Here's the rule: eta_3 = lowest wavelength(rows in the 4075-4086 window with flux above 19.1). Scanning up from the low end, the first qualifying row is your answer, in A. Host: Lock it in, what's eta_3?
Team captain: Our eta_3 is 4075.21 A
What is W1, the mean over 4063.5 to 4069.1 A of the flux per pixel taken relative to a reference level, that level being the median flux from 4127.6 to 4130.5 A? 0.91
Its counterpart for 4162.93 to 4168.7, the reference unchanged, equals 0.99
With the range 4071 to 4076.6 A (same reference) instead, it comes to 0.98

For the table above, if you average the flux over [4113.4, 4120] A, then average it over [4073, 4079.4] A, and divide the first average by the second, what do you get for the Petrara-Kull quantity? 0.95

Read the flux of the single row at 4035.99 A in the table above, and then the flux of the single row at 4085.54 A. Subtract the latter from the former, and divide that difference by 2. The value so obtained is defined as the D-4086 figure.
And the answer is -2.0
